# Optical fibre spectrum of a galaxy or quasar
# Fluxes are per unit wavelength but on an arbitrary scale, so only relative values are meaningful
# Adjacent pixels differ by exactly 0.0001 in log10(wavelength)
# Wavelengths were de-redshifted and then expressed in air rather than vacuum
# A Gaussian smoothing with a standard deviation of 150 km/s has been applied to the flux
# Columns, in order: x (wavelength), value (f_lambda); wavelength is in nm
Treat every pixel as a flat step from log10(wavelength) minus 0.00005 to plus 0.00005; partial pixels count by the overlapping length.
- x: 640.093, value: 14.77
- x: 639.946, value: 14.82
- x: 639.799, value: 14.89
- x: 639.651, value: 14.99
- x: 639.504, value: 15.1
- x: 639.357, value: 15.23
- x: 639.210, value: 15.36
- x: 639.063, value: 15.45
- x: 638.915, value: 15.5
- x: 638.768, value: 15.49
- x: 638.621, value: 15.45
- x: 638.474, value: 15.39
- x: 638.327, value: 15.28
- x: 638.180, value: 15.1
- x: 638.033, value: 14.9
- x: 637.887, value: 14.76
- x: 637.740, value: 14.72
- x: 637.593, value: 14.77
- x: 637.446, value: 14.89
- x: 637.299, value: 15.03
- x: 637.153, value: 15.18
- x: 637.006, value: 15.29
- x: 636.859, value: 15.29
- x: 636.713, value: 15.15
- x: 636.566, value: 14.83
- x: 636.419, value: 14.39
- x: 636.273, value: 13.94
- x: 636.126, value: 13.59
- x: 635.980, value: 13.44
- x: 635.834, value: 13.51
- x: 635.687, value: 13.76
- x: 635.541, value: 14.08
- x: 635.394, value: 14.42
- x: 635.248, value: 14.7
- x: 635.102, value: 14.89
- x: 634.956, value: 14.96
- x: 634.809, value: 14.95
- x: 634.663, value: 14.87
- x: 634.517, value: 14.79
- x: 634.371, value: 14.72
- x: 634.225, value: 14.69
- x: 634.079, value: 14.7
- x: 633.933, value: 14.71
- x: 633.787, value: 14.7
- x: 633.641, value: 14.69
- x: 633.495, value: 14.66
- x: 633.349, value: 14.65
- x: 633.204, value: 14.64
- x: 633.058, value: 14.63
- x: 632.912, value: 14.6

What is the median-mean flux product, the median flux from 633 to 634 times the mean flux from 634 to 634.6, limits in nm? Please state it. 216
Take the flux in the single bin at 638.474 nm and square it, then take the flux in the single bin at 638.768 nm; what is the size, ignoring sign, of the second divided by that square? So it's 0.0654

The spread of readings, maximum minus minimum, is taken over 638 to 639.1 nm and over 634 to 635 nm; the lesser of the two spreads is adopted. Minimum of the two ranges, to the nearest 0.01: 0.27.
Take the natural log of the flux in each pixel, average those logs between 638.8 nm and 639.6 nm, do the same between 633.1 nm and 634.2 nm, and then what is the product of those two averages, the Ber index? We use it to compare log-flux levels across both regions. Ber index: 7.33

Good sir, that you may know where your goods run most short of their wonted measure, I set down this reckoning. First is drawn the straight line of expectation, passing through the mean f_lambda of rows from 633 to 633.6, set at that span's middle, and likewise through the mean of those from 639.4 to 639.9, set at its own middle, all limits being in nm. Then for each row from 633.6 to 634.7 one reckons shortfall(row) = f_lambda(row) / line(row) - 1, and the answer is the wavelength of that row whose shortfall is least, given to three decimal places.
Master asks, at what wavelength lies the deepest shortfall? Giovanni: 634.225 nm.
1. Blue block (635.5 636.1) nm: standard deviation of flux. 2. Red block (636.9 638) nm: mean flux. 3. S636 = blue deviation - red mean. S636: -14.7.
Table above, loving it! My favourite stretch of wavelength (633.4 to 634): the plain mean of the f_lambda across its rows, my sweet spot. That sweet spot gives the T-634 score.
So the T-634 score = 14.7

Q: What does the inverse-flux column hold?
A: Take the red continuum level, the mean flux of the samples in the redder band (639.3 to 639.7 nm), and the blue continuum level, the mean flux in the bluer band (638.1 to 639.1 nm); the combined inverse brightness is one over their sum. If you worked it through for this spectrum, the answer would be 0.0328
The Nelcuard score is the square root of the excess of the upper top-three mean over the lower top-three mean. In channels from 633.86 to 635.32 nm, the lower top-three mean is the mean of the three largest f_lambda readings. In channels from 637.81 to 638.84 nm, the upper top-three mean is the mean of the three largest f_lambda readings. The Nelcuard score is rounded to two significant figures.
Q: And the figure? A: 0.71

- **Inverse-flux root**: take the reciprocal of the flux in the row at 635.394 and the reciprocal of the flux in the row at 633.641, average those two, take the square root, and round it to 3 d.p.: 0.262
